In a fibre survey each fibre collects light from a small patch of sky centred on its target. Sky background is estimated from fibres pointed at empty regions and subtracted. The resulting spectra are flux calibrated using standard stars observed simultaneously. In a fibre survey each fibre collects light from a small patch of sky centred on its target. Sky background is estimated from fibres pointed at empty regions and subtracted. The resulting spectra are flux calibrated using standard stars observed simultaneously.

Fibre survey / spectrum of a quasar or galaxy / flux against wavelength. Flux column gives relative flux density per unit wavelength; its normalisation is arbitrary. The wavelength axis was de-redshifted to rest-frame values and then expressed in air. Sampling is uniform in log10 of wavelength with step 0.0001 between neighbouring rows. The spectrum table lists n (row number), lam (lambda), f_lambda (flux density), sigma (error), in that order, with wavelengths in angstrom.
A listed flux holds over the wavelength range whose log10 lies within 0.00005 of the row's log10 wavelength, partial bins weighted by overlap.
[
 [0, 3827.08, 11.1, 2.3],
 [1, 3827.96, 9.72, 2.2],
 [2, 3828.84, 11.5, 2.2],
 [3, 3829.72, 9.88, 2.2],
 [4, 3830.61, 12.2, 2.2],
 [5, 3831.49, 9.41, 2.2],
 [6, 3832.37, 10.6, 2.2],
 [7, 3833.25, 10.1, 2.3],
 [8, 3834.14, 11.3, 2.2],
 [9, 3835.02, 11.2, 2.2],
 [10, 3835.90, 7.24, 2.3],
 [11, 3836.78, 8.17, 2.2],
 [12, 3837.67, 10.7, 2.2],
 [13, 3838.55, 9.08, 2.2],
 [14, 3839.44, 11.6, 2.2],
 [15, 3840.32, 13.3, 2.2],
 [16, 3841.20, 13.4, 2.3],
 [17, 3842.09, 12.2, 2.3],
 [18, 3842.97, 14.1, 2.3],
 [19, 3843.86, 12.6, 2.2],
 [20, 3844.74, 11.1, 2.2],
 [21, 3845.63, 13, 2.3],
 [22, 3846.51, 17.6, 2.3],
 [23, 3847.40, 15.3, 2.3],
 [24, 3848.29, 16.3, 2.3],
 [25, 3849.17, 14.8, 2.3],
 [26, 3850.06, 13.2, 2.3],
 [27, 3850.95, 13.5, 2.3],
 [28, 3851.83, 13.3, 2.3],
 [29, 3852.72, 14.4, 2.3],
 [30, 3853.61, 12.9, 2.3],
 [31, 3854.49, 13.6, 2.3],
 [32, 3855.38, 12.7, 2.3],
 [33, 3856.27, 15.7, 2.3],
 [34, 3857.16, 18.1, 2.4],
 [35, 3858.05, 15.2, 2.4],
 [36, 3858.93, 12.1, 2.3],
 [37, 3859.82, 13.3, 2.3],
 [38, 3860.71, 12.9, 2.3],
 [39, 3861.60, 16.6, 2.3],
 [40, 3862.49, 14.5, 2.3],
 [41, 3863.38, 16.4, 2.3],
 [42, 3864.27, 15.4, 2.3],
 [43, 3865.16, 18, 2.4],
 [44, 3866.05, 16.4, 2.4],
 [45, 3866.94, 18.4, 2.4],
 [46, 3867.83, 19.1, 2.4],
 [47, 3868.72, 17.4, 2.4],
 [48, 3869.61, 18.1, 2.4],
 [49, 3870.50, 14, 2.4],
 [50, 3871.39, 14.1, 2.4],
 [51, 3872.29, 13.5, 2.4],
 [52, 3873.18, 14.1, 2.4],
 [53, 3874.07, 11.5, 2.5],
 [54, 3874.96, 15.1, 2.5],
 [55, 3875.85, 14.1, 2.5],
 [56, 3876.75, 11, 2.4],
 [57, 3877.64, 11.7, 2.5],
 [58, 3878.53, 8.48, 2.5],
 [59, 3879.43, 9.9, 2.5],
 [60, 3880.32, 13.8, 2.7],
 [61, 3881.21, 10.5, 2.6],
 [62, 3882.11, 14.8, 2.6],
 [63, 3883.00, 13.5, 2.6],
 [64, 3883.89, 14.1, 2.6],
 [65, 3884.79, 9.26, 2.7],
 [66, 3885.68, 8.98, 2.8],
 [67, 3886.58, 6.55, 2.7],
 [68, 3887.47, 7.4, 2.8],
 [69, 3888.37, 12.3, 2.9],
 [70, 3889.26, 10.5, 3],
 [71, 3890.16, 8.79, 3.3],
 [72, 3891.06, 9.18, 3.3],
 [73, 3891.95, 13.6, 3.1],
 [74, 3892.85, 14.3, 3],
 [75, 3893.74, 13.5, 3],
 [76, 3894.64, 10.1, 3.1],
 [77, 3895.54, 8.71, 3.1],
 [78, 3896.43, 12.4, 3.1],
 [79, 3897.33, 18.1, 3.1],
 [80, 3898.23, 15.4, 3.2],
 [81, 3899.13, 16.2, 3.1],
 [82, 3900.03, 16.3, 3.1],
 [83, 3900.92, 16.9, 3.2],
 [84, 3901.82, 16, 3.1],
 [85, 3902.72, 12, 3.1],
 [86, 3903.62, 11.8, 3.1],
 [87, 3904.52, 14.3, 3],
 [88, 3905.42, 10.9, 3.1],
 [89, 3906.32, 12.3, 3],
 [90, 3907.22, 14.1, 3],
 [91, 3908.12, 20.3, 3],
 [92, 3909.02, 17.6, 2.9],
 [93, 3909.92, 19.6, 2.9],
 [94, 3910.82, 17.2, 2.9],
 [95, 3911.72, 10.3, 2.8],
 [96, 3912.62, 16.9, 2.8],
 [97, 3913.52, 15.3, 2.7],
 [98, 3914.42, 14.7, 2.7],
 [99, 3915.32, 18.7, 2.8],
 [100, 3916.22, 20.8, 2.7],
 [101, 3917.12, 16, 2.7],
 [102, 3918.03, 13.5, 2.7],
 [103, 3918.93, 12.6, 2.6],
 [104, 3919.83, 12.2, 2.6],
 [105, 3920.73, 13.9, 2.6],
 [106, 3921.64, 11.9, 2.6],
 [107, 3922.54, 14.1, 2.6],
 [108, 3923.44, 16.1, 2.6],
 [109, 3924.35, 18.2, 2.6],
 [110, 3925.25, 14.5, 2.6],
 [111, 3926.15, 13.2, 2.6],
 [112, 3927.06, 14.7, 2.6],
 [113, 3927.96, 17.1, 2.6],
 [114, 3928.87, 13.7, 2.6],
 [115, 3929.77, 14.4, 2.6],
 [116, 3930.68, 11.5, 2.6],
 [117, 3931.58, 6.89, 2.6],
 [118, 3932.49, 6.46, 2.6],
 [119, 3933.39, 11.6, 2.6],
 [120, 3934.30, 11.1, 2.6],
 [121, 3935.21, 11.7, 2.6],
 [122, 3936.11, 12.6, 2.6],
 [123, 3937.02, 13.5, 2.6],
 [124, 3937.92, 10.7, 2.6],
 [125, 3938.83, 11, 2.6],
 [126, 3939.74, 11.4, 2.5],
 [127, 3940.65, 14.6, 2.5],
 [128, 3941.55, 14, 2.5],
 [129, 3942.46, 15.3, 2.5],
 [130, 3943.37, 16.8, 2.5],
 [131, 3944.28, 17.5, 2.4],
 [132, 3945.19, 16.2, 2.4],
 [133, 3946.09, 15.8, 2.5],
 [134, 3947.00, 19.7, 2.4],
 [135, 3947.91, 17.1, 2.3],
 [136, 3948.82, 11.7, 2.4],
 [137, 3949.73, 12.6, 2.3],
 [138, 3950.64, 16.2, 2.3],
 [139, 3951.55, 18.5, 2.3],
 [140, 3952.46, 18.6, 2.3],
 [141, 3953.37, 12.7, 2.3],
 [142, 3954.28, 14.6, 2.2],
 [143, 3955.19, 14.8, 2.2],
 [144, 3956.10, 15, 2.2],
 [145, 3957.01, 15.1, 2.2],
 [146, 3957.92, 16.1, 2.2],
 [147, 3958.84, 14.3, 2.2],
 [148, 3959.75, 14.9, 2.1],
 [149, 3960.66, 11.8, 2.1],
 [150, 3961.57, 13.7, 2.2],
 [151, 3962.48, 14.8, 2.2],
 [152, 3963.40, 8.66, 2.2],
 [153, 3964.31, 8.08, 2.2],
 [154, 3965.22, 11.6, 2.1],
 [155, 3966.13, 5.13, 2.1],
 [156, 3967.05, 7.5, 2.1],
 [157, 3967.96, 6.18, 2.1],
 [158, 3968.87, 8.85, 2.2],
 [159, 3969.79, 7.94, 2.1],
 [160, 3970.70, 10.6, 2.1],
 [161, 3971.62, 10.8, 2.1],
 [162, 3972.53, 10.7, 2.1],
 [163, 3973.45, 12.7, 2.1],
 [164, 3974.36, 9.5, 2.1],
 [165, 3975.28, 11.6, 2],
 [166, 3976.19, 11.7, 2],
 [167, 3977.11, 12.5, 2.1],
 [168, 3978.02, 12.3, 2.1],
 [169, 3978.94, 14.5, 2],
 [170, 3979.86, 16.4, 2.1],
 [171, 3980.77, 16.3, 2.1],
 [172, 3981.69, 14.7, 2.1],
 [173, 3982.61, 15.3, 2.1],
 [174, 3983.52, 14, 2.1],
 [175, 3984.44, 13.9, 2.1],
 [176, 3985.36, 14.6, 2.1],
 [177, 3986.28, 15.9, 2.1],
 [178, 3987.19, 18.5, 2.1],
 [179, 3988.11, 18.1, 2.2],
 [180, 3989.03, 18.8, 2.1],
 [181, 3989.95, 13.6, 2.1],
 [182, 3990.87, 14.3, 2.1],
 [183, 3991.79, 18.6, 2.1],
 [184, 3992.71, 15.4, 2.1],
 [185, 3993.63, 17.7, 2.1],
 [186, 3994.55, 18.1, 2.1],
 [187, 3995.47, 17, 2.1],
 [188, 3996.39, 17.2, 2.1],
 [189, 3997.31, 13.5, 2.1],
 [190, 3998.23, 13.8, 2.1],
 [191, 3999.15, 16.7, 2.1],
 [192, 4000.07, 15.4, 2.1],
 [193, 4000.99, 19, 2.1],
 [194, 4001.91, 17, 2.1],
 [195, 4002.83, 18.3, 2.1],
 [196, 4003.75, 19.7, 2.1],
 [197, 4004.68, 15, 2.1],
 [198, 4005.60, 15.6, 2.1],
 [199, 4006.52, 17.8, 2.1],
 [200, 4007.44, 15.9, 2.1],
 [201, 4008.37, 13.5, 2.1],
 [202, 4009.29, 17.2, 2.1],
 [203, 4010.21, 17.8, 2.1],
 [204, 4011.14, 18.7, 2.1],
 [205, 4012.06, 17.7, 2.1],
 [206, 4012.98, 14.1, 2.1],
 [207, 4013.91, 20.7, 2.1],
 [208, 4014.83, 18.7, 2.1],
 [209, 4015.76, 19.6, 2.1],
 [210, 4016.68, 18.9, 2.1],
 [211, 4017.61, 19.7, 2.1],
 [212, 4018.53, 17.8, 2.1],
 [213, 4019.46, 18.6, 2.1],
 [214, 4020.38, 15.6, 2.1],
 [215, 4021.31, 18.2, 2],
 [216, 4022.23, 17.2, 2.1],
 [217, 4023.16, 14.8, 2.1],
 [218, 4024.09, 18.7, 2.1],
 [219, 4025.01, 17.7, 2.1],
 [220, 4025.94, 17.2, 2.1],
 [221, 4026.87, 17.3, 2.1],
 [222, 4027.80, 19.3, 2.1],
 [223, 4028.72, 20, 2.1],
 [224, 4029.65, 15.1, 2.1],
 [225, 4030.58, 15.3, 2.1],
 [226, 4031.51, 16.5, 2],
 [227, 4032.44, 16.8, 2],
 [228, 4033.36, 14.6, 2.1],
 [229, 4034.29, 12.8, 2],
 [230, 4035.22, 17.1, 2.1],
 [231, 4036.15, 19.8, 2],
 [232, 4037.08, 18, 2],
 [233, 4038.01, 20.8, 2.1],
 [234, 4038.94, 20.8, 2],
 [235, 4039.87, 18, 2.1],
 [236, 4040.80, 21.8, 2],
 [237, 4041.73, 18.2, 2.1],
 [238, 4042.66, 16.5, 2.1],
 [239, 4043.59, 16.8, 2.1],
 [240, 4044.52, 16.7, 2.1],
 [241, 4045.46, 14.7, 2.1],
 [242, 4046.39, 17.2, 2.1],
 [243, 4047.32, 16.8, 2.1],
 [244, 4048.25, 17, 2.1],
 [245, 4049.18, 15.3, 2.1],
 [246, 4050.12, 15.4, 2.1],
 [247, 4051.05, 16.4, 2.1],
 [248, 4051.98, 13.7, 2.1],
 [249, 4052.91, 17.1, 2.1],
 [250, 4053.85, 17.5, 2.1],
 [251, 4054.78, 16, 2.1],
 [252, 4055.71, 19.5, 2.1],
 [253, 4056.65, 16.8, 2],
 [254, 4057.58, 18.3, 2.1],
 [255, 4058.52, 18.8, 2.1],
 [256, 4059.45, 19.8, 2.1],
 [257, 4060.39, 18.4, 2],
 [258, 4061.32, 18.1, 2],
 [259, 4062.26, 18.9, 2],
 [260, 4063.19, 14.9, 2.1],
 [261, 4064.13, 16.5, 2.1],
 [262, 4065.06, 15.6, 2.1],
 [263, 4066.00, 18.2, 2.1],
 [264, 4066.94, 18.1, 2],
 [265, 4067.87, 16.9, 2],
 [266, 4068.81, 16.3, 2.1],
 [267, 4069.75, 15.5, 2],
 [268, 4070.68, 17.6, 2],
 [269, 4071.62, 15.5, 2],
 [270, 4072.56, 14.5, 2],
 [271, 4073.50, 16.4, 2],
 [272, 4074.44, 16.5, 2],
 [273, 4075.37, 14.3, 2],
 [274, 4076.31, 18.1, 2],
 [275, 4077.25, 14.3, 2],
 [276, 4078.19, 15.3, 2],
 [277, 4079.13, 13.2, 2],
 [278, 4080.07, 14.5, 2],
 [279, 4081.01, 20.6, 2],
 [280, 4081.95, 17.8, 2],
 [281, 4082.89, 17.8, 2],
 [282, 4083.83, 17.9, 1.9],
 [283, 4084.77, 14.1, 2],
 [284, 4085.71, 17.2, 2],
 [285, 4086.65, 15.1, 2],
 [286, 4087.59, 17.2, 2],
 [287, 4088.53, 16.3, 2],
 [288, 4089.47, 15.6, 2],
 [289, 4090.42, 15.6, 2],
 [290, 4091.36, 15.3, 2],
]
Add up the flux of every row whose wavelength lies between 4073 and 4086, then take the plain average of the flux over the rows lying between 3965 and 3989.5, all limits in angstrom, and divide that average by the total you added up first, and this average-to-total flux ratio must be 0.06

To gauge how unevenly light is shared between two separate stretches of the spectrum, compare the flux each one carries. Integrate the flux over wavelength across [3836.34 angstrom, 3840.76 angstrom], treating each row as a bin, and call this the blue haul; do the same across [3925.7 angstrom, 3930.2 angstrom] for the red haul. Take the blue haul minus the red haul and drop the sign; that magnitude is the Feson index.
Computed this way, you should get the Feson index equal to 19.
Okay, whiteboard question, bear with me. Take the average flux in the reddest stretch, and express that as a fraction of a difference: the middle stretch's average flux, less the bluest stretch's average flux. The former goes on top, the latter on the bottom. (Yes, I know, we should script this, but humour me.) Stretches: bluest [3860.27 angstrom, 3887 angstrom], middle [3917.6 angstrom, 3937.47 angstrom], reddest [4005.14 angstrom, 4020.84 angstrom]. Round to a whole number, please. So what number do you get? -23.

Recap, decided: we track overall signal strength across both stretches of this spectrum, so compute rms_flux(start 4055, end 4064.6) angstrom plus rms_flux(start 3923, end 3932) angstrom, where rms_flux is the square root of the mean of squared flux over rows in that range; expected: 32.4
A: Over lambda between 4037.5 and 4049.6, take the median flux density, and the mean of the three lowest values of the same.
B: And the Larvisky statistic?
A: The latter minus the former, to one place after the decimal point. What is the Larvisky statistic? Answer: -1.5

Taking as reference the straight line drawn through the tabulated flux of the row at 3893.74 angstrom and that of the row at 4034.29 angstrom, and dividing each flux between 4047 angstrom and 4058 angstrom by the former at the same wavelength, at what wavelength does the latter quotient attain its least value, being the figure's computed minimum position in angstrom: 4051.98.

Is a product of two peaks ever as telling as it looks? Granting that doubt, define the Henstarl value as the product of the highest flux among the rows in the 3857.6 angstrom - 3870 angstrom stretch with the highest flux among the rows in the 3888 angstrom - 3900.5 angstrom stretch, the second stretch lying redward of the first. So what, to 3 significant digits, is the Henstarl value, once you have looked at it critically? 346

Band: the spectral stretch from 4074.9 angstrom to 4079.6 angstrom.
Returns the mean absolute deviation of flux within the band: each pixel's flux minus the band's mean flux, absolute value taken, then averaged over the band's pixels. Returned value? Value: 1.33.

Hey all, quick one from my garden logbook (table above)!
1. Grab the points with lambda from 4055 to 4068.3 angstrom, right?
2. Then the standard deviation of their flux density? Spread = 1.4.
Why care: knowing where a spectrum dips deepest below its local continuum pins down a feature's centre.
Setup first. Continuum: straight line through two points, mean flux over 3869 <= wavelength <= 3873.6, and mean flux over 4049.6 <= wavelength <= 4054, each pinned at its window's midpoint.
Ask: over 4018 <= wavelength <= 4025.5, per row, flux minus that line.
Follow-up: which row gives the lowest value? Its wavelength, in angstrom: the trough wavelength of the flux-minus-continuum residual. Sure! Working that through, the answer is 4023.16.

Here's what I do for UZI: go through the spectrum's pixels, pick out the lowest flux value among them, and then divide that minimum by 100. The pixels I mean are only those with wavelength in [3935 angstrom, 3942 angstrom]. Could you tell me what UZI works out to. 0.11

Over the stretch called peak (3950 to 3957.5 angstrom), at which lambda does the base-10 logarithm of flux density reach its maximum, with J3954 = 3952.46 angstrom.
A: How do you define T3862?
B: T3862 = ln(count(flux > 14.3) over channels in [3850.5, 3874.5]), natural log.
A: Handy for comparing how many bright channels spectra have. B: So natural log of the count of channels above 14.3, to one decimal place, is 2.6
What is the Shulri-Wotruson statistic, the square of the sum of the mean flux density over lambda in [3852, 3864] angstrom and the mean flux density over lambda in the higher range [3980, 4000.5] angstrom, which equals 928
